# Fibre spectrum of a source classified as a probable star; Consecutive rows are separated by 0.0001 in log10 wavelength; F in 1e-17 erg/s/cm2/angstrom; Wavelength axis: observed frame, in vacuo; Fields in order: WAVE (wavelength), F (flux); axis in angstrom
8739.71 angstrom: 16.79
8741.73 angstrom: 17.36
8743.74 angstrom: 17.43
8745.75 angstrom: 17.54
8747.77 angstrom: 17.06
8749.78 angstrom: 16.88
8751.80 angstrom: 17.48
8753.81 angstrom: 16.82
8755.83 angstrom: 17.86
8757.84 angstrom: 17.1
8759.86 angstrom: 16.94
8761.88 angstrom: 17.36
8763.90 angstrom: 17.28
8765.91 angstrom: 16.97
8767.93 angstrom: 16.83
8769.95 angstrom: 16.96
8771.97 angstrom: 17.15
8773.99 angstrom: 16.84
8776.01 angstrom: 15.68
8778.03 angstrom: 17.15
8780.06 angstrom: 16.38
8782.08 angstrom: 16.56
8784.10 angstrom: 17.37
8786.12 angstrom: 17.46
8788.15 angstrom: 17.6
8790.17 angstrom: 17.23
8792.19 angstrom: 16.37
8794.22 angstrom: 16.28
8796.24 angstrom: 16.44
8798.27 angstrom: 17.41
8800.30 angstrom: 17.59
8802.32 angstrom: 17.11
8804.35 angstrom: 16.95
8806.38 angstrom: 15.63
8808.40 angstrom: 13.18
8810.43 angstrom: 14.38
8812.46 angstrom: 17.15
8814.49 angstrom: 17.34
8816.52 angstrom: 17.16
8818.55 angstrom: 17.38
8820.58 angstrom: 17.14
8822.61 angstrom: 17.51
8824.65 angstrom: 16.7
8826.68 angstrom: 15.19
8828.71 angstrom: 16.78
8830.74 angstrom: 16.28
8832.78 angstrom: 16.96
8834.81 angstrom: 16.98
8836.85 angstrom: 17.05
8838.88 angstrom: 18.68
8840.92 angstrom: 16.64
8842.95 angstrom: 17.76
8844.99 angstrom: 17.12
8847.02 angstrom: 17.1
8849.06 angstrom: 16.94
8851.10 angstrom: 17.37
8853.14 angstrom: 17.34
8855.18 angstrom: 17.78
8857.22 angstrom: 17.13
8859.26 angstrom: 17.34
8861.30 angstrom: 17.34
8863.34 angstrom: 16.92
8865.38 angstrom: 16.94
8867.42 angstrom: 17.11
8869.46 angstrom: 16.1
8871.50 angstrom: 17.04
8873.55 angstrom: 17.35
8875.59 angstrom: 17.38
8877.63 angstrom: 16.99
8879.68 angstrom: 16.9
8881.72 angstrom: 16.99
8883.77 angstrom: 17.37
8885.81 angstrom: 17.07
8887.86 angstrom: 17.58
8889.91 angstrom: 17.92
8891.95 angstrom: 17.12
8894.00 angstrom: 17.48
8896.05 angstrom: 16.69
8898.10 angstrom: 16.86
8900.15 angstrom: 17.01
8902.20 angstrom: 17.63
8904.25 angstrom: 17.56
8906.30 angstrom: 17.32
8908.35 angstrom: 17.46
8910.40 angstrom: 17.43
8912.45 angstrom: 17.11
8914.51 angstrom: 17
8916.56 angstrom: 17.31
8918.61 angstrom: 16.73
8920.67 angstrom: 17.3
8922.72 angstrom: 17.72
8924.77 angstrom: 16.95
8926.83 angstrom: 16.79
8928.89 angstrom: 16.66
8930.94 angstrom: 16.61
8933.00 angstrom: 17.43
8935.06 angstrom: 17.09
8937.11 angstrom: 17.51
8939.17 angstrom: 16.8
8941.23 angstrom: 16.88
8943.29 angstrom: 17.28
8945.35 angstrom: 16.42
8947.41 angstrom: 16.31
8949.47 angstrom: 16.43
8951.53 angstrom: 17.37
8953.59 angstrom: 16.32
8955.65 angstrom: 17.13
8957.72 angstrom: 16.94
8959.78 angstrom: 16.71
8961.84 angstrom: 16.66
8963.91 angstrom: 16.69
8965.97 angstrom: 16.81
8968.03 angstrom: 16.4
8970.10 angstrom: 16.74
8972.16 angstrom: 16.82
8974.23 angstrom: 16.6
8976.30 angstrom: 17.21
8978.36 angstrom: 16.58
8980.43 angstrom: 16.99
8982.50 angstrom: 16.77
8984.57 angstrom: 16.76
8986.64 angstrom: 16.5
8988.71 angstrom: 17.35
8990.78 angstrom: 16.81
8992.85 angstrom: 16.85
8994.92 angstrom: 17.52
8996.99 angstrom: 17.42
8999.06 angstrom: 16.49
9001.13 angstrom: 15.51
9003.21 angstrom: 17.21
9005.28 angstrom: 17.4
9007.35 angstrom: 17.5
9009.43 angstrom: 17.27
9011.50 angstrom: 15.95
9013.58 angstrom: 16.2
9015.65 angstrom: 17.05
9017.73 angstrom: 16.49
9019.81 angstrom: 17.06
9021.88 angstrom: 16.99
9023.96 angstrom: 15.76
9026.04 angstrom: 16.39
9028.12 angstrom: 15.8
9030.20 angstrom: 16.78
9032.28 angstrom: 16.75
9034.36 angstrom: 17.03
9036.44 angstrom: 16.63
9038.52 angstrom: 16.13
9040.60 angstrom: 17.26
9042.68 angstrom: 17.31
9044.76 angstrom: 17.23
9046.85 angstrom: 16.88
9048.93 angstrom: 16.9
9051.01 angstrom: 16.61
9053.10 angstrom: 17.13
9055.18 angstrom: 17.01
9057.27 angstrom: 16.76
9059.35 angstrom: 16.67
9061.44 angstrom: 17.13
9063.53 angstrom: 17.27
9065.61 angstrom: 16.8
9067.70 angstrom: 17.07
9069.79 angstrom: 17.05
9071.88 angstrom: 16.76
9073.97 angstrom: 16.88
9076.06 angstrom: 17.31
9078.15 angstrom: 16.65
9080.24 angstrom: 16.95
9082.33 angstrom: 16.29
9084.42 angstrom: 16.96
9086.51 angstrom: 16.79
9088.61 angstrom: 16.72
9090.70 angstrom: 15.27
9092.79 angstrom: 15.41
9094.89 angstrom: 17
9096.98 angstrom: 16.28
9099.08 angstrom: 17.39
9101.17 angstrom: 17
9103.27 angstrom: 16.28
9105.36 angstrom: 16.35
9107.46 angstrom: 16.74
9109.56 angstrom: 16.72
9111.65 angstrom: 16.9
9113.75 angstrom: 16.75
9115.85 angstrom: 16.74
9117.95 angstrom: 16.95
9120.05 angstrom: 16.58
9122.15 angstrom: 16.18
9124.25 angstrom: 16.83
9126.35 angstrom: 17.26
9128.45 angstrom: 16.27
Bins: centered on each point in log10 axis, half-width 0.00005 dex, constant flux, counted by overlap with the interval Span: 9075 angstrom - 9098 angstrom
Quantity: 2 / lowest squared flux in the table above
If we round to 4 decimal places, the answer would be 0.0086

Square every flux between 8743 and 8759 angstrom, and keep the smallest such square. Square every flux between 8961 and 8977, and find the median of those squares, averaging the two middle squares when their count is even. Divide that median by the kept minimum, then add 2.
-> 2.99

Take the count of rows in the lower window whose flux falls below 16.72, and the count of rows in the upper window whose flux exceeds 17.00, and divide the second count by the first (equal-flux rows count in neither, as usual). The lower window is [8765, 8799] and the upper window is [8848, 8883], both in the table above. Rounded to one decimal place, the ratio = 1.7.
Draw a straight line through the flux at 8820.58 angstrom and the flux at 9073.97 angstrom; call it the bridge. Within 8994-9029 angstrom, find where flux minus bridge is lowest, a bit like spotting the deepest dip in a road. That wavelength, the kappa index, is 9001.13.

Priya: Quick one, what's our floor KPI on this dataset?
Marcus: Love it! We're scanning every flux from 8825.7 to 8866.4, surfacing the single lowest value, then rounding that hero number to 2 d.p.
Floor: 15.19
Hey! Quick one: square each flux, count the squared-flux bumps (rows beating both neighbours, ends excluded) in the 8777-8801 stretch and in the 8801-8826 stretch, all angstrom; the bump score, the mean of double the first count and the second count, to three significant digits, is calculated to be 2.50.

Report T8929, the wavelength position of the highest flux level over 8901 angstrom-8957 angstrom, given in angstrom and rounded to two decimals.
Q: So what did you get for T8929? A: 8922.72 angstrom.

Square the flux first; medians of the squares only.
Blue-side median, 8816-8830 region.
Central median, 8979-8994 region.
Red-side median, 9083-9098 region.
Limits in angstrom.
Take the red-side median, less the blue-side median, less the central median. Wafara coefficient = -297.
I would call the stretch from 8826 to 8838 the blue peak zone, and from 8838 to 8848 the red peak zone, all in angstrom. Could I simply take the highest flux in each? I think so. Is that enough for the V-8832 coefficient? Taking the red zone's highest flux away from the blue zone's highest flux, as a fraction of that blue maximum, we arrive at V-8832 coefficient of -0.10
